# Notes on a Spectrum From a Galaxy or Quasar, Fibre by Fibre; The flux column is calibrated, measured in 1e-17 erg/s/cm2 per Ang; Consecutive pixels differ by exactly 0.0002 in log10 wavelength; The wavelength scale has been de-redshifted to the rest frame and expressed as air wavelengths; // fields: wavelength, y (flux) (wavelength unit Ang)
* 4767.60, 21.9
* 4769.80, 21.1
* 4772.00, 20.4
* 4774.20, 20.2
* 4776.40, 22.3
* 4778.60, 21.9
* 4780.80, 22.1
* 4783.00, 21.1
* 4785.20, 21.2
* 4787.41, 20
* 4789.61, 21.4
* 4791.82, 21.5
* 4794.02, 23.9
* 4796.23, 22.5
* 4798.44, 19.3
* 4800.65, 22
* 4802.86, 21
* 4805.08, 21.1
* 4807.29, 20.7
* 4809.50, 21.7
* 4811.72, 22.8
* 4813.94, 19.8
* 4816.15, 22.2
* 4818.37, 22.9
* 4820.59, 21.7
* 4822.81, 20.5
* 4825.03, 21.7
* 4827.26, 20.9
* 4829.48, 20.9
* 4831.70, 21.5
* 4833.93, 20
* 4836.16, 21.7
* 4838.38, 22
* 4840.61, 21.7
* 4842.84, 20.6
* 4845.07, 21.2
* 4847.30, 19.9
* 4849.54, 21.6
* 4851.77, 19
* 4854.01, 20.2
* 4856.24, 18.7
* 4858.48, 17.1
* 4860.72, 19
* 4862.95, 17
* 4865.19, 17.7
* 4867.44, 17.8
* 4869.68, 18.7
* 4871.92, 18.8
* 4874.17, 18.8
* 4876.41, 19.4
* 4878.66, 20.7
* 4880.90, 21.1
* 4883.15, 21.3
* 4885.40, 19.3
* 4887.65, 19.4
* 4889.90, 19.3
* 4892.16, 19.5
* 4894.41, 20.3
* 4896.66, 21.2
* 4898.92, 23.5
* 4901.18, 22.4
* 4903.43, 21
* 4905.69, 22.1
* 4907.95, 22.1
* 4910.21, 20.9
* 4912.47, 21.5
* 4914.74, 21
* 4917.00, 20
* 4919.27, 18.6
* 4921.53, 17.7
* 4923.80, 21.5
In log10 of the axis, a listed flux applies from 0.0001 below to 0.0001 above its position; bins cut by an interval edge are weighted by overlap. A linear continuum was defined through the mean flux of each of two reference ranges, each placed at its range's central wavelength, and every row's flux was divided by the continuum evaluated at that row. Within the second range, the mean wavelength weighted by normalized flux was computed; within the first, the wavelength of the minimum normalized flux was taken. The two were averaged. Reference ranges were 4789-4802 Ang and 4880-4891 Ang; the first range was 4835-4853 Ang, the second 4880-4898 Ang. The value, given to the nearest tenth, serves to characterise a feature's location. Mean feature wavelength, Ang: 4870.3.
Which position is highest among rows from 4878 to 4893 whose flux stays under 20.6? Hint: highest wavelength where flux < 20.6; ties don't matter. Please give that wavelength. 4892.16 Ang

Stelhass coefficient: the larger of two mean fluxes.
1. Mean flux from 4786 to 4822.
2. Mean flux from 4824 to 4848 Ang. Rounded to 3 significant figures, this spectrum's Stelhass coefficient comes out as 21.5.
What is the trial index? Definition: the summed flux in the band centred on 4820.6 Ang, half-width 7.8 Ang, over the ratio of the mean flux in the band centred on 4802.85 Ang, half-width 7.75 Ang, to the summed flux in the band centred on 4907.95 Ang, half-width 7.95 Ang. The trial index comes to 1067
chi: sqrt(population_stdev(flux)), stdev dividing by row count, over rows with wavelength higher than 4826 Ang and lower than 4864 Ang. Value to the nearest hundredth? 1.23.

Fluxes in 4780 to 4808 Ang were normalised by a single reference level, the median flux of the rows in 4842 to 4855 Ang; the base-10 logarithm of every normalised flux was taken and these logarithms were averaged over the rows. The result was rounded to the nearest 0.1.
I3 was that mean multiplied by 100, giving 2.0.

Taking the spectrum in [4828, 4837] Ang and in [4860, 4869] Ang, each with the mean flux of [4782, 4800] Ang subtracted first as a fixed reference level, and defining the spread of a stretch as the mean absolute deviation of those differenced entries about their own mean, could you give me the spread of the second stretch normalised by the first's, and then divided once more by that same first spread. 1.7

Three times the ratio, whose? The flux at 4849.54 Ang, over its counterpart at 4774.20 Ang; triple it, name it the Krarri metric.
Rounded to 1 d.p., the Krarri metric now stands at 3.2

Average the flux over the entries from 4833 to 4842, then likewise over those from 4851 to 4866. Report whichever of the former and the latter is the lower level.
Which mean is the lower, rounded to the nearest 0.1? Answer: 18.4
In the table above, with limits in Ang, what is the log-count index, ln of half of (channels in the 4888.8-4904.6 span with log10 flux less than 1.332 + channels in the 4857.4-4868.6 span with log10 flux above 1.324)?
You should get 0.92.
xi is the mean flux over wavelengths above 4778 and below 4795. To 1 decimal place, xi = 21.6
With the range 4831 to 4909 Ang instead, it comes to 20.2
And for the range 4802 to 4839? 21.4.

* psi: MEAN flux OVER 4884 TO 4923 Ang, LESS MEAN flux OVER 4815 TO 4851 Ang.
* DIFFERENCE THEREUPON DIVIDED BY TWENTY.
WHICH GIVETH -0.04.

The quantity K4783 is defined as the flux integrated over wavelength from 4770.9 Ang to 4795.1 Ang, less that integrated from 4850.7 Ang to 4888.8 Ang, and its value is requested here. -207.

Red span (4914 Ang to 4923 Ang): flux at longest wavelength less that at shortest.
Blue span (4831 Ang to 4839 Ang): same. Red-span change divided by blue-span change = -6.6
